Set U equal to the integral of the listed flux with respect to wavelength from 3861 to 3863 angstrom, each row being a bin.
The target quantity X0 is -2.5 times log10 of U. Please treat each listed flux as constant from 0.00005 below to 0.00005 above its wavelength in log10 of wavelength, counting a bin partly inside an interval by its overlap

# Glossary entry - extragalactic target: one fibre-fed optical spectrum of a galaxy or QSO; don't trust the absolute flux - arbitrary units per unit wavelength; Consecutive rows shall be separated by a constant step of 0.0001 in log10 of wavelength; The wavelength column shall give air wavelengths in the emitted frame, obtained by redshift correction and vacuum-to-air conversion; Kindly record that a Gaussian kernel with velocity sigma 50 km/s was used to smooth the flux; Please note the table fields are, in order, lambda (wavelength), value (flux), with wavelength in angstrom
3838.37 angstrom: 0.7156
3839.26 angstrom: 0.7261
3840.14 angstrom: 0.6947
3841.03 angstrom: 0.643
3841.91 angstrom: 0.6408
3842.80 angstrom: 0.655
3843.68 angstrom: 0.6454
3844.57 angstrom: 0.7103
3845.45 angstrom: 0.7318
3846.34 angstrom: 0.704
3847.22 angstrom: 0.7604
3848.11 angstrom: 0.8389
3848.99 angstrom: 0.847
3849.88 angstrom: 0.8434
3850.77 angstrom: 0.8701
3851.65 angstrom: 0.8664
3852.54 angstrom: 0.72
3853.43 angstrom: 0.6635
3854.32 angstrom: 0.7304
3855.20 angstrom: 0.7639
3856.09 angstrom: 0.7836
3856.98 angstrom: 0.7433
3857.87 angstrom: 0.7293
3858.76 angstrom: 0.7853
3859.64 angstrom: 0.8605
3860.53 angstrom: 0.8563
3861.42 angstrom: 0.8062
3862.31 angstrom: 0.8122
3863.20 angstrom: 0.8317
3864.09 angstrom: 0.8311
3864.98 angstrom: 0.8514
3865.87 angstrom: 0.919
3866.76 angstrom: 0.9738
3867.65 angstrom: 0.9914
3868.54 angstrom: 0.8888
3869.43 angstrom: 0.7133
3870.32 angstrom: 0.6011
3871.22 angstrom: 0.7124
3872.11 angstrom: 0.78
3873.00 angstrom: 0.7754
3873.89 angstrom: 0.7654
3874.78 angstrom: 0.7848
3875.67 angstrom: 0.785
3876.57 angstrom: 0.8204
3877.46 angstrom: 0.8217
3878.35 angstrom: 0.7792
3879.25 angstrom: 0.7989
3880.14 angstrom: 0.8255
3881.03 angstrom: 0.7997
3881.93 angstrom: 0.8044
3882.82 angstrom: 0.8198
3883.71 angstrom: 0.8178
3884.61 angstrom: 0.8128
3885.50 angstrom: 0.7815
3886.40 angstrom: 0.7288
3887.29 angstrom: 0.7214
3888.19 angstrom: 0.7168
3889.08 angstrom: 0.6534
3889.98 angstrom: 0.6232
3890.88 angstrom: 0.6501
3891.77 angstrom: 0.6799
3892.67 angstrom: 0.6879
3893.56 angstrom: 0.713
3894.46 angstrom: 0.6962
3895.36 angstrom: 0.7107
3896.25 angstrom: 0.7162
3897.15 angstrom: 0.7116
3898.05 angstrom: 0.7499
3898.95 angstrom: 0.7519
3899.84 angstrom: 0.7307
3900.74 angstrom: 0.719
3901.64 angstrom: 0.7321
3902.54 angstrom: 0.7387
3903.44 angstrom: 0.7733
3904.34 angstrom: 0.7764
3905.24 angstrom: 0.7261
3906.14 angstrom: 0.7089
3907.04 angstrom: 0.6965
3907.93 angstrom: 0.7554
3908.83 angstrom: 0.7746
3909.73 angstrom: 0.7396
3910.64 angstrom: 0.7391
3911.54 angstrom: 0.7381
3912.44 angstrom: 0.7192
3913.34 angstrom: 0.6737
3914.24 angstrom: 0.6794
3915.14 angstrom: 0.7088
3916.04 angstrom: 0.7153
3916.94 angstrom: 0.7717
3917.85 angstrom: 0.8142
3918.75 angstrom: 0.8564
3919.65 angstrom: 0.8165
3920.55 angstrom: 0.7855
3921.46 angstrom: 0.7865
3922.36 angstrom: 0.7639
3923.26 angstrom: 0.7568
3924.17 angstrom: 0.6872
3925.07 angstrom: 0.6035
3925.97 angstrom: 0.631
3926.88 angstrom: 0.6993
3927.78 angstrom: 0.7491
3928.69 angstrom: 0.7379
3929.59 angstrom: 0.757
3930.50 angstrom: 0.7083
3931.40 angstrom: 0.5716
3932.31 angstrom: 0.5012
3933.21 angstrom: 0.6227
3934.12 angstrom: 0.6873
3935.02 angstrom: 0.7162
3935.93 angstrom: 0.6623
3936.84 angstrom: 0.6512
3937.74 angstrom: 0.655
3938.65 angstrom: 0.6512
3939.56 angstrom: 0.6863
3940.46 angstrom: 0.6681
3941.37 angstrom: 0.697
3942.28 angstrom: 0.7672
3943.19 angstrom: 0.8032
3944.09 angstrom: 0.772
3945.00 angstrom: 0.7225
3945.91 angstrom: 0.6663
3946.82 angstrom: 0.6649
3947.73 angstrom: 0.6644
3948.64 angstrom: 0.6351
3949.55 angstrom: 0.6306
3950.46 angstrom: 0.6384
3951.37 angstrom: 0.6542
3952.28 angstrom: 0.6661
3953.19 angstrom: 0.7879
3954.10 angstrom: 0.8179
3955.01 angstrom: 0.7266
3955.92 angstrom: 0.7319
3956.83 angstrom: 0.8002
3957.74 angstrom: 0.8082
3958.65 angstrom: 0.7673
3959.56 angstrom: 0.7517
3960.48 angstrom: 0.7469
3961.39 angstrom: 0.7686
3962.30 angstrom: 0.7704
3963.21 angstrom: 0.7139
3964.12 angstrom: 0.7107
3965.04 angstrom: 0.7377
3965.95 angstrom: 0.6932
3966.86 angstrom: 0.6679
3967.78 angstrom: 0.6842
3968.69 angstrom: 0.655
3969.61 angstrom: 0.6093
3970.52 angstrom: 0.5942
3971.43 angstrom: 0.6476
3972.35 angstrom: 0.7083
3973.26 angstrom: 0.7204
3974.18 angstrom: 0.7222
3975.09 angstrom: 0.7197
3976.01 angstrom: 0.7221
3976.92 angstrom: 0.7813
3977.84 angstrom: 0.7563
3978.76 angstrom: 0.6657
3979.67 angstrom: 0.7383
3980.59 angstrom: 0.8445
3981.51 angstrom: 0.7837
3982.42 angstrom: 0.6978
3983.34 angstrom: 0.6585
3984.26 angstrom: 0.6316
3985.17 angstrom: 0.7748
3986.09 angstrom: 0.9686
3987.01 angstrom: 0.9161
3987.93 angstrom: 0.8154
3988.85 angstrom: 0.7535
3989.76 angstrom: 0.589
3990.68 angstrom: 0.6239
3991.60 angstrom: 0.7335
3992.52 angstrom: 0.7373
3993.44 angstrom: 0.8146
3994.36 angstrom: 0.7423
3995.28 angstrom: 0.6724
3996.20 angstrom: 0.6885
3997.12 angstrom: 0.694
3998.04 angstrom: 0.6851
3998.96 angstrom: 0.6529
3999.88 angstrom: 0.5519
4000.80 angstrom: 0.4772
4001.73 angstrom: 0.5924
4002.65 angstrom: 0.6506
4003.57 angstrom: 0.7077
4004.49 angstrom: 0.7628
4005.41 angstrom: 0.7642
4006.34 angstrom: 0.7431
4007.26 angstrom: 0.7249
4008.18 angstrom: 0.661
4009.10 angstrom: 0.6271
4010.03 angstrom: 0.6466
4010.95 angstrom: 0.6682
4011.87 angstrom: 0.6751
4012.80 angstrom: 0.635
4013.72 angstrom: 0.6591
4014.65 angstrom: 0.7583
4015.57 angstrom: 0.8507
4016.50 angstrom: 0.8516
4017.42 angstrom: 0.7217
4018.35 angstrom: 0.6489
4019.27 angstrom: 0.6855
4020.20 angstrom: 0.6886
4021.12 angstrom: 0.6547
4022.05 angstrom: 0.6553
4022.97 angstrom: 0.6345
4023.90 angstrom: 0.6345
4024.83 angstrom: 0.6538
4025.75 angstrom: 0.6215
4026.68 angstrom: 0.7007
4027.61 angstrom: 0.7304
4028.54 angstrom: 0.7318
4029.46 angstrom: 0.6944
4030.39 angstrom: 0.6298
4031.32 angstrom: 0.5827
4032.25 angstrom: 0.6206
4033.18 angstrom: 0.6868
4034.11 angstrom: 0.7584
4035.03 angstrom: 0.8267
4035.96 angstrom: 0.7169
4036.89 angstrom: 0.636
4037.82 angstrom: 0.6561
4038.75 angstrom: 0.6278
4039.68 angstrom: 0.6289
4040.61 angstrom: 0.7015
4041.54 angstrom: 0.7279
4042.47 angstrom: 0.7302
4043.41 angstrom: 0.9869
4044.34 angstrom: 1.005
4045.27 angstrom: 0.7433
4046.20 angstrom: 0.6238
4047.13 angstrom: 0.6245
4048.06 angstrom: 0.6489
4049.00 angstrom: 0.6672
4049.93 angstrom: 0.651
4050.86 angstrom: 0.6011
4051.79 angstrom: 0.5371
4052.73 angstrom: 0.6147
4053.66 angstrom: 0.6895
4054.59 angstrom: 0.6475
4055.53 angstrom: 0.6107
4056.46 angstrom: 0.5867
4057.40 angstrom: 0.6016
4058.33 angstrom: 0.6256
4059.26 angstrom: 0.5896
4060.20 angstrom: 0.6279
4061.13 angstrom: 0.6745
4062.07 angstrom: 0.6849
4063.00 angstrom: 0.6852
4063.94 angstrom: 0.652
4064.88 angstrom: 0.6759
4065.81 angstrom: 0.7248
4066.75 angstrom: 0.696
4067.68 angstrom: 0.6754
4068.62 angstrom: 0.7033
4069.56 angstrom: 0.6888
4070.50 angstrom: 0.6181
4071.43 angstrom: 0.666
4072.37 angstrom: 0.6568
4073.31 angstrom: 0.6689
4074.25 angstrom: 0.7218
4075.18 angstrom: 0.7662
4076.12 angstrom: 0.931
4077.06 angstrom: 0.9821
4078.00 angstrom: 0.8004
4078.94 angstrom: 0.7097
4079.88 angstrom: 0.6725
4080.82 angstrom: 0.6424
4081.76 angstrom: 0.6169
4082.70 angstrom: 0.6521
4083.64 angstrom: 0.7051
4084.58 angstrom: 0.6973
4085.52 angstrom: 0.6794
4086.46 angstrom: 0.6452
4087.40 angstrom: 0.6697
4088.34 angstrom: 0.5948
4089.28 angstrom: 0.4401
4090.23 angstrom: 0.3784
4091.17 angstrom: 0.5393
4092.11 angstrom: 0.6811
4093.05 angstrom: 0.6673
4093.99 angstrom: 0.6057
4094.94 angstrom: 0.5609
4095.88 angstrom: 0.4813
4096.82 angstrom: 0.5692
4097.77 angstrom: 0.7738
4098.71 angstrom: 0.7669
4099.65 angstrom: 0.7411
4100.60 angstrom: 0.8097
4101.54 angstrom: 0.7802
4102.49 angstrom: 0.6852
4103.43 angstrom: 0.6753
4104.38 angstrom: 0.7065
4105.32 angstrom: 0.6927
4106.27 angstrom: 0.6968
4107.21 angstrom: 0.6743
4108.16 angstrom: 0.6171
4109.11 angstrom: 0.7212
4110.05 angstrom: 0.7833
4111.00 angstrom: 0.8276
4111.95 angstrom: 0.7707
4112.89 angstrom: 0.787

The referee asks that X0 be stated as -0.53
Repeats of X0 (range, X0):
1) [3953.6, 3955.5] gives -0.42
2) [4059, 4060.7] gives -0.04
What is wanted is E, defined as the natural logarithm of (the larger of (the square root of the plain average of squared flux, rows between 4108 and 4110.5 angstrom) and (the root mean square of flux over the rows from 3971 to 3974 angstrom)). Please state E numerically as -0.34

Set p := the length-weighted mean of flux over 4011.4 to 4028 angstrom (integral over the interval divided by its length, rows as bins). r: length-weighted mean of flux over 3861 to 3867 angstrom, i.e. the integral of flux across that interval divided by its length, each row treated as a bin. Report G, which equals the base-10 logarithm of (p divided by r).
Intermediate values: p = 0.692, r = 0.857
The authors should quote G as -0.09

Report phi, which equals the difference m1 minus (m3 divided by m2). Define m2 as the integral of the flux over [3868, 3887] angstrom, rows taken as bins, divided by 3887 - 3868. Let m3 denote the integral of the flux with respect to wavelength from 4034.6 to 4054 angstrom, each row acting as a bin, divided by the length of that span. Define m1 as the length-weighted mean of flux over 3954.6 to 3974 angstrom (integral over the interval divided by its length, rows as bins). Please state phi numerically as -0.18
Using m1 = 0.715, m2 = 0.78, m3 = 0.697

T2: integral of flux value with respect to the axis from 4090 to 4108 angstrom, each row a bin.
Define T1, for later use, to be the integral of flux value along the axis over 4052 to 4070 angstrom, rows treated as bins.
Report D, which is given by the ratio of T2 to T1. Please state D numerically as 1.01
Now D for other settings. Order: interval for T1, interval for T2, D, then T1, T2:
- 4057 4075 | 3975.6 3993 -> 1.08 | 12.0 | 13.0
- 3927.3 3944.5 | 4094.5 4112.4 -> 1.06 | 11.8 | 12.6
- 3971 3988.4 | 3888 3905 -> 0.93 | 13.1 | 12.1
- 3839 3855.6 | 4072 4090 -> 1.02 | 12.3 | 12.5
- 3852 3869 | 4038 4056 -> 0.89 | 13.9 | 12.4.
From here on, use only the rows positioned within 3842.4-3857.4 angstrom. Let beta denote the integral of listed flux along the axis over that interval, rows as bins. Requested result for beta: 11.4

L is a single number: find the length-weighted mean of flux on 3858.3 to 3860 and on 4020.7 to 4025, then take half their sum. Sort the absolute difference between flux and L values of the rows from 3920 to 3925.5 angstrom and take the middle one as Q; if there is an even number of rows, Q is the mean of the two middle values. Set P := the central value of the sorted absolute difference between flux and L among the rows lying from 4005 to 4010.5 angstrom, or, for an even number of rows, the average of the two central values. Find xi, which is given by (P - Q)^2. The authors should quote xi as 0.0000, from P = 0.052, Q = 0.049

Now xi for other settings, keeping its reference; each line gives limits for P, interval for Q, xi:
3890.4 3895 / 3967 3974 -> 0.0011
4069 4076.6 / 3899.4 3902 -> 0.0040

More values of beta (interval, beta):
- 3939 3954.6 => 11.0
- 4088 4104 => 10.1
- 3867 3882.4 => 12.2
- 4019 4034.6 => 10.4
